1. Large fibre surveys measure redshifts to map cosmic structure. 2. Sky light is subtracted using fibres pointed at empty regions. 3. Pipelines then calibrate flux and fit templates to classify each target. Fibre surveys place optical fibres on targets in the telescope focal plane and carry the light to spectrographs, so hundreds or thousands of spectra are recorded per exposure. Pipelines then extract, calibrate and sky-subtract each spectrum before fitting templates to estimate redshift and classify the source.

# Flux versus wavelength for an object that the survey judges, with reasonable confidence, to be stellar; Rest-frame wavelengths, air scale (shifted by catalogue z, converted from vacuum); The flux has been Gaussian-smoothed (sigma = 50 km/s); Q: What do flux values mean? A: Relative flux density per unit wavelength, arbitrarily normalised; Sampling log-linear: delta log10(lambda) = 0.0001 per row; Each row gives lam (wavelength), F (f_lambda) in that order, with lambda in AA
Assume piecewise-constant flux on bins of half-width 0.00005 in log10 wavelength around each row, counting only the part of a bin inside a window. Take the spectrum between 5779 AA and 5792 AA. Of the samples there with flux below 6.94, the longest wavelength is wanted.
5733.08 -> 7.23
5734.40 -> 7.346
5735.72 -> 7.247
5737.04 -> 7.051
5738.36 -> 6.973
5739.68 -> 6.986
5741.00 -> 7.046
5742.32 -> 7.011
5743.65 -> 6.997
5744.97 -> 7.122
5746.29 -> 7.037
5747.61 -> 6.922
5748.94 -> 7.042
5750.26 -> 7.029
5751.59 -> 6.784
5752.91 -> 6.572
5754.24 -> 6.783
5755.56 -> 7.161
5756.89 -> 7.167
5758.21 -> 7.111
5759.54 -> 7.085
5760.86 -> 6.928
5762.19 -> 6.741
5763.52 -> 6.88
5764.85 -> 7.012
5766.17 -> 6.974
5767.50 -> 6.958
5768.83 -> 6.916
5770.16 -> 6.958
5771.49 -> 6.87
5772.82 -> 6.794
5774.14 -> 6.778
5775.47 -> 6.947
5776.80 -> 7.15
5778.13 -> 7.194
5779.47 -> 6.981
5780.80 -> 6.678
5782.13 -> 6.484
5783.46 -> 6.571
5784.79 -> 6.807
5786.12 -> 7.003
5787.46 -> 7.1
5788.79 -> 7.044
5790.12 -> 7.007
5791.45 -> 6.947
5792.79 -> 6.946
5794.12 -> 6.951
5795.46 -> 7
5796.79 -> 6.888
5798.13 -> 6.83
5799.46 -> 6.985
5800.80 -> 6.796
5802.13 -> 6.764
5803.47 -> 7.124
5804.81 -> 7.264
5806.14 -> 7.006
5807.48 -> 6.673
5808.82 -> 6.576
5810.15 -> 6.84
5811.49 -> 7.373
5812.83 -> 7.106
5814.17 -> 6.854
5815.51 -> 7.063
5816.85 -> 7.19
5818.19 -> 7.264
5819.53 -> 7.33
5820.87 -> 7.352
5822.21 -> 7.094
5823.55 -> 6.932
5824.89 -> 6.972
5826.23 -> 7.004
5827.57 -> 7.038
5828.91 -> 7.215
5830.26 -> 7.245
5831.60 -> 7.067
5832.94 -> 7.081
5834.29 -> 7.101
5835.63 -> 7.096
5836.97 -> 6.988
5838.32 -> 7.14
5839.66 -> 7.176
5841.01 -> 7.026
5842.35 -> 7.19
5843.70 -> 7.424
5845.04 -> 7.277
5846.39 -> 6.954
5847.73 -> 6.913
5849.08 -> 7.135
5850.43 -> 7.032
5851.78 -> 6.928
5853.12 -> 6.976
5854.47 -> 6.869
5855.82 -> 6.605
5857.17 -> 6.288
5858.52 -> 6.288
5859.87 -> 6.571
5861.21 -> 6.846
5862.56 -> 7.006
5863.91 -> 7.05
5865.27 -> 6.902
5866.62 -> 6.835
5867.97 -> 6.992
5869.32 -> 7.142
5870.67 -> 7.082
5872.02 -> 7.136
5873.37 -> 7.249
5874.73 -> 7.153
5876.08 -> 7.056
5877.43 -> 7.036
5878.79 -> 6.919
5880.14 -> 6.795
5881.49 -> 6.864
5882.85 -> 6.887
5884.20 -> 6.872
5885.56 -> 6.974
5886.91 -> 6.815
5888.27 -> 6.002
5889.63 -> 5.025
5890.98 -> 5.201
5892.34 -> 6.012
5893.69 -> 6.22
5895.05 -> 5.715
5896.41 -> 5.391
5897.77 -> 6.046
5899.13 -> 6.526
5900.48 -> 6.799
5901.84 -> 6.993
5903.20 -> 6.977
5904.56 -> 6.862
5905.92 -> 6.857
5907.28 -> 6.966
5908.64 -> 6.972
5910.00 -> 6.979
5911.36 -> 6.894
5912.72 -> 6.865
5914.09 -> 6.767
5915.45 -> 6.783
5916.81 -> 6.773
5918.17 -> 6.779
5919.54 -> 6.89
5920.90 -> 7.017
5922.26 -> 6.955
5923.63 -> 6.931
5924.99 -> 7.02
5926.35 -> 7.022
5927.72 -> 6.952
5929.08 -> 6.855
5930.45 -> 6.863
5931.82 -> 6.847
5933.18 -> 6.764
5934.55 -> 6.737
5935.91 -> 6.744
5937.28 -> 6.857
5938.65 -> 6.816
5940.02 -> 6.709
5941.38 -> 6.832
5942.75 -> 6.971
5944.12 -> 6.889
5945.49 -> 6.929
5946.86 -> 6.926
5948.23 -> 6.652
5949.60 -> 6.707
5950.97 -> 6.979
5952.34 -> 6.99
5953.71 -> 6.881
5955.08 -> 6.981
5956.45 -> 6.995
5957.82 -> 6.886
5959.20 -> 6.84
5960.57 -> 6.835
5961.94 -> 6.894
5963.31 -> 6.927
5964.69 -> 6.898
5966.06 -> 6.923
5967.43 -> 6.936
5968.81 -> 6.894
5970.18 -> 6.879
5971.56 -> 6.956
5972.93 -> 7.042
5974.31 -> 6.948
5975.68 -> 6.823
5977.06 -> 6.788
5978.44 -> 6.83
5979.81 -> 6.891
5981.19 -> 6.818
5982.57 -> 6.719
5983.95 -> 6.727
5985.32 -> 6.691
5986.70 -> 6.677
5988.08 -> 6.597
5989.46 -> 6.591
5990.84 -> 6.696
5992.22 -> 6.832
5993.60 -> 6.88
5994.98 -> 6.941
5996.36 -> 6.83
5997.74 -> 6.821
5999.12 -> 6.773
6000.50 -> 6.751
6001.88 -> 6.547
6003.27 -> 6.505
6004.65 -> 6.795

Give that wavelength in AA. 5784.79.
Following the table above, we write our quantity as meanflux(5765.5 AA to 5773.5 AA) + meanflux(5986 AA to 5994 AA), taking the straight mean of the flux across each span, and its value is 13.6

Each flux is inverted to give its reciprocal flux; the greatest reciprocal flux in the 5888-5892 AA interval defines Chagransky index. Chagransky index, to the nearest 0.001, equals 0.199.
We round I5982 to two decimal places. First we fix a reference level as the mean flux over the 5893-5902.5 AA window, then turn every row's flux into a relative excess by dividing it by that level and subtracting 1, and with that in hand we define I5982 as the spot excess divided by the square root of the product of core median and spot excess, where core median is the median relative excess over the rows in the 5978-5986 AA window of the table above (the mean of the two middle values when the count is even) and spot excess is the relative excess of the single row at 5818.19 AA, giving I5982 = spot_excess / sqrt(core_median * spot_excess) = 1.39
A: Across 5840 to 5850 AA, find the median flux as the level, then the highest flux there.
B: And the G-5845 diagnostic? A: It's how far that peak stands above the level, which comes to 0.29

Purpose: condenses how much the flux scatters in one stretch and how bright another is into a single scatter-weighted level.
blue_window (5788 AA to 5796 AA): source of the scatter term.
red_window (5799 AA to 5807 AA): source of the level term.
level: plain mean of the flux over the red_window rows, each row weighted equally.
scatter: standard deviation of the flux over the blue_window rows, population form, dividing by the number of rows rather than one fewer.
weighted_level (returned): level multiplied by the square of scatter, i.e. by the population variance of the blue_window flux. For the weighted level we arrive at 0.010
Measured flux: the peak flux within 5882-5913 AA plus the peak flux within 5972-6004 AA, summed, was 14.0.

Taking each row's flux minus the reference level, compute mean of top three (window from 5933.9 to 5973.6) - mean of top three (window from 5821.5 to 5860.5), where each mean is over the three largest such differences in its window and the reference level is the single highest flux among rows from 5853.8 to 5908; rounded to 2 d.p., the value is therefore -0.31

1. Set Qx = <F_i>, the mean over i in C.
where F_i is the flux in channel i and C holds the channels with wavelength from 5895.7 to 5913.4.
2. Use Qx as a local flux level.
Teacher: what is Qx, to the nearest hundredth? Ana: 6.70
